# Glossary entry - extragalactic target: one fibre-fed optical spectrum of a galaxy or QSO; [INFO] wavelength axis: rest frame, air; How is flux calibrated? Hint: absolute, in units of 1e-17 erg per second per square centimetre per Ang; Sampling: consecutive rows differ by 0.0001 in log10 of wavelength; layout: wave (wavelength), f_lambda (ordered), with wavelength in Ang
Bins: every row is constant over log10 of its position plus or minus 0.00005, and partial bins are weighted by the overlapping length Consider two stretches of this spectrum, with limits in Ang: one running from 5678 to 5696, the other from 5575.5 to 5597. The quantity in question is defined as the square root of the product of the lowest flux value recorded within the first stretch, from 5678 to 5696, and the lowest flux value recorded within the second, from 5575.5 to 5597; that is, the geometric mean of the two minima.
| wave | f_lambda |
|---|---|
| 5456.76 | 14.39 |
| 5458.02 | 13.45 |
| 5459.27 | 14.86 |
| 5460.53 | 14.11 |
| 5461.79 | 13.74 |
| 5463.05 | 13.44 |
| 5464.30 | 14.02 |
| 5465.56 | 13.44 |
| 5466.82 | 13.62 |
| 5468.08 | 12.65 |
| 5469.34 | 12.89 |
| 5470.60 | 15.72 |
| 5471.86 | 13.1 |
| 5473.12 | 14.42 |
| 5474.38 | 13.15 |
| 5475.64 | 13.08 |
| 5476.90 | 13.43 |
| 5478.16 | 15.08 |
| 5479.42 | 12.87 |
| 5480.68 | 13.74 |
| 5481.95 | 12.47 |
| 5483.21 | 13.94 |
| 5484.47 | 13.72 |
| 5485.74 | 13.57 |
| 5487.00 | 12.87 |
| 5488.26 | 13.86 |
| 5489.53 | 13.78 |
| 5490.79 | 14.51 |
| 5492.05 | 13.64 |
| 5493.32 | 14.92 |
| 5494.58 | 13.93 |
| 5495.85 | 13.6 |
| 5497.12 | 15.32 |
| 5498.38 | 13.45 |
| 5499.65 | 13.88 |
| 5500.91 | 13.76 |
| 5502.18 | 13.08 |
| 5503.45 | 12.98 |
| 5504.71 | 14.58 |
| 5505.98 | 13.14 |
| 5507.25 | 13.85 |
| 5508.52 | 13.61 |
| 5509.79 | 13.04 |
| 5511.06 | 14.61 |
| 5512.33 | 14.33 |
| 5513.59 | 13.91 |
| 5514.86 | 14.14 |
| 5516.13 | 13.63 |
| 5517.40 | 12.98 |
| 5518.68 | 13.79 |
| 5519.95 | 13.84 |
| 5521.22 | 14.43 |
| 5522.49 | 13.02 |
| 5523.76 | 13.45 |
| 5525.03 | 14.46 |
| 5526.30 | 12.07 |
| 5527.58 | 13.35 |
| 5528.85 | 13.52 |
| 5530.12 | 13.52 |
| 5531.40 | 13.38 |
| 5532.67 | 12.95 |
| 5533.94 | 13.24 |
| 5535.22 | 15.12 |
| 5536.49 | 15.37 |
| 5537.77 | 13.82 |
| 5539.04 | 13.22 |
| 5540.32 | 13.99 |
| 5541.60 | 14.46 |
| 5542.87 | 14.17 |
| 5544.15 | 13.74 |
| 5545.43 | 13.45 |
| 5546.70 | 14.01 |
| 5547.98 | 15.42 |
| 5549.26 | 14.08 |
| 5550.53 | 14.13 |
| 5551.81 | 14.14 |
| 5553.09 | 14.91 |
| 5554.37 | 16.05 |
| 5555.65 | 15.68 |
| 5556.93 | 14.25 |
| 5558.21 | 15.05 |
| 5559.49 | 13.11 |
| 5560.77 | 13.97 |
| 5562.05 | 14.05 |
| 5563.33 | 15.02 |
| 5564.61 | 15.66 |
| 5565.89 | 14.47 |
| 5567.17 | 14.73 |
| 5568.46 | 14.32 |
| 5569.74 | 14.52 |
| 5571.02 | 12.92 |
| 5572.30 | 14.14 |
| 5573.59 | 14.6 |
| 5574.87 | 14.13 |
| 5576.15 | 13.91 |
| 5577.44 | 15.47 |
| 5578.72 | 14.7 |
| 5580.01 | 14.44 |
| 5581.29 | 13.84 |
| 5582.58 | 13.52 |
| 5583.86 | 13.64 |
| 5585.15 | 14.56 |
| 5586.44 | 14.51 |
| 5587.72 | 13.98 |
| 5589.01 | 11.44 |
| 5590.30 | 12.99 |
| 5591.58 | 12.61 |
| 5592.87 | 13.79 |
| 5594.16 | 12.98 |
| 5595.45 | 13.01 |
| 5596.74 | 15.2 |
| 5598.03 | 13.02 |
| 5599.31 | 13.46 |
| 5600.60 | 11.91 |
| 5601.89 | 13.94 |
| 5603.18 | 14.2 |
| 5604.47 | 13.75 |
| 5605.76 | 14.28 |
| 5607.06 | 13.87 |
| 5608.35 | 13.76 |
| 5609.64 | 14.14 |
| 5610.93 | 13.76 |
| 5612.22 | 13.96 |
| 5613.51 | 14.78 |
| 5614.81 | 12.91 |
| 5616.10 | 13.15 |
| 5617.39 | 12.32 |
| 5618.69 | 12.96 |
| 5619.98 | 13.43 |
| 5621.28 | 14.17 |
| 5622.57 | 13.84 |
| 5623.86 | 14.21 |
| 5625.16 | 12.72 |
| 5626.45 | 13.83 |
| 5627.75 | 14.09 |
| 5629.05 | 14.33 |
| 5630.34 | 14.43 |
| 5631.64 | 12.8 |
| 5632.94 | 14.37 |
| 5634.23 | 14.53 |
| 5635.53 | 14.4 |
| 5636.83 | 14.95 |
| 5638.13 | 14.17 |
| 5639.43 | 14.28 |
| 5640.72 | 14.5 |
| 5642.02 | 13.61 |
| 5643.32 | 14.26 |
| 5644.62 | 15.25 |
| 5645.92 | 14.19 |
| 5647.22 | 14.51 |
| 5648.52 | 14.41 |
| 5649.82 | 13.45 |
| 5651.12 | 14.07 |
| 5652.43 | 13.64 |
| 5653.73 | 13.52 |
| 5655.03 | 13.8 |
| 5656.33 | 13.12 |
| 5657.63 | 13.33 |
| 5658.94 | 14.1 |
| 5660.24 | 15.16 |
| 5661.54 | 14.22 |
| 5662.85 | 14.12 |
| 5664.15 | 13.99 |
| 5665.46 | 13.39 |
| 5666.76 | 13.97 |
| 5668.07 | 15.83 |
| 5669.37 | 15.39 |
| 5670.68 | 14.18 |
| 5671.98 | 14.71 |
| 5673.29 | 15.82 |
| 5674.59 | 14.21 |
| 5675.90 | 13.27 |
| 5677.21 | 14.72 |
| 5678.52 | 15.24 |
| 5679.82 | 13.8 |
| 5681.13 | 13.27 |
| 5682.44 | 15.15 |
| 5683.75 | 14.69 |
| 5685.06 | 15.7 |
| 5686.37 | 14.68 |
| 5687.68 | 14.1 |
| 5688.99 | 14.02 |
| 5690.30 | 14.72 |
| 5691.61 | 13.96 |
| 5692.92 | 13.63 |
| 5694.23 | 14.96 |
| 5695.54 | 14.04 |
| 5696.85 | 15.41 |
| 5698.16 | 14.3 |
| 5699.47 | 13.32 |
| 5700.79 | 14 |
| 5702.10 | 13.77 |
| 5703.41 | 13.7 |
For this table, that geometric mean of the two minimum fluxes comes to 12.3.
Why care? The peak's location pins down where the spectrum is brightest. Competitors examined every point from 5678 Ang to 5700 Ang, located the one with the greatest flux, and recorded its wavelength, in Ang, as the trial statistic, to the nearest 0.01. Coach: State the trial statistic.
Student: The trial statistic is 5685.06 Ang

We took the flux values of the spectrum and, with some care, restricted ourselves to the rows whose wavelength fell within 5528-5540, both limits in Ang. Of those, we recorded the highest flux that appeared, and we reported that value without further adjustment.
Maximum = 15.37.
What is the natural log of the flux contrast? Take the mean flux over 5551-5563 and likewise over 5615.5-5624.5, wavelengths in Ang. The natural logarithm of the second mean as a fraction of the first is -0.081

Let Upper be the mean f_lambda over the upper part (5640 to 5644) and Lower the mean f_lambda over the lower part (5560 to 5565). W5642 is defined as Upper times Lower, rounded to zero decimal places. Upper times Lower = 207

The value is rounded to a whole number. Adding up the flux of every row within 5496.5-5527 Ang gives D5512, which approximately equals 329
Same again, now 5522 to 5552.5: 332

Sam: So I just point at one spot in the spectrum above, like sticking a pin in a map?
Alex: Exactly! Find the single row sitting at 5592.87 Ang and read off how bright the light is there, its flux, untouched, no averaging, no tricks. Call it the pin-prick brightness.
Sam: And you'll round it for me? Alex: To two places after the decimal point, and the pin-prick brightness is 13.79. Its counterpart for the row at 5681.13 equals 13.27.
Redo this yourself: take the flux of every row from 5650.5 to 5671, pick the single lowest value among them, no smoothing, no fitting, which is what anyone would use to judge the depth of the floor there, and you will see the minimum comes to 13.12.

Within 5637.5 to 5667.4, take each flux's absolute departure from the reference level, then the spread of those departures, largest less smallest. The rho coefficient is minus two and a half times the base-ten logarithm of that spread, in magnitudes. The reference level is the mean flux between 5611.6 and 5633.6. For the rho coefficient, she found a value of -0.48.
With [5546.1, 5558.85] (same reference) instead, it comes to -0.77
